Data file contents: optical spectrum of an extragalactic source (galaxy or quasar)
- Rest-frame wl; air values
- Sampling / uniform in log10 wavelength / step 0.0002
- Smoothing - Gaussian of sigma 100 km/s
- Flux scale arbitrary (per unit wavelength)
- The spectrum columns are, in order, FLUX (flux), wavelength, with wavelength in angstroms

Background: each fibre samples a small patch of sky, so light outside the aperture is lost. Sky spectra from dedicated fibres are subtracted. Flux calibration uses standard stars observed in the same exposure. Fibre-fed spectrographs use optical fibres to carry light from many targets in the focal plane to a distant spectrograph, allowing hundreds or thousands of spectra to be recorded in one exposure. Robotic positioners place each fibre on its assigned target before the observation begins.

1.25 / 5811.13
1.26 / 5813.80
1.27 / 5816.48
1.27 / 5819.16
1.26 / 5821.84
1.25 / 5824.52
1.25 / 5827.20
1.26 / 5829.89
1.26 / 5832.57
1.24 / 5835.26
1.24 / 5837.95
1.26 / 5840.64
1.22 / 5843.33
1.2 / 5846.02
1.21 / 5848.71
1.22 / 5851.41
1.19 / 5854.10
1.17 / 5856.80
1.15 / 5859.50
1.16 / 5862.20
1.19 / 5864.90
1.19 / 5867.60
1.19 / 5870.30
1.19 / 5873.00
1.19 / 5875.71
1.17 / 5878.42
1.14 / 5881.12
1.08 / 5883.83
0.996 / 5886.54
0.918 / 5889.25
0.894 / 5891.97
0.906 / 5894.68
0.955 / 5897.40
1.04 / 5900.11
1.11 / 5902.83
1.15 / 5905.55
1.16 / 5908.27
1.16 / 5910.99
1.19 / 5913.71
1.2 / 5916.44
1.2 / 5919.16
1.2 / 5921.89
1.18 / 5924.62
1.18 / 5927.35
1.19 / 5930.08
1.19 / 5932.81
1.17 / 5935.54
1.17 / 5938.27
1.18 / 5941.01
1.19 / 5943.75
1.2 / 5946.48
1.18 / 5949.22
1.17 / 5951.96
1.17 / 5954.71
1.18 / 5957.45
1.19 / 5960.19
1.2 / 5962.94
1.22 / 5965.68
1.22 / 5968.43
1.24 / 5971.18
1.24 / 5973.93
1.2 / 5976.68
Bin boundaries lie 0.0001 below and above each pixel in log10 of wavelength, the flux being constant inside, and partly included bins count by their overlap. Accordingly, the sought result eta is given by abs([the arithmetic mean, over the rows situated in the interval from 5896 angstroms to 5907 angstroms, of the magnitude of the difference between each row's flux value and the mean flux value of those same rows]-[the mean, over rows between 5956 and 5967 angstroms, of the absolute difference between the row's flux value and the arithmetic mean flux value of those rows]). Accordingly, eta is 0.054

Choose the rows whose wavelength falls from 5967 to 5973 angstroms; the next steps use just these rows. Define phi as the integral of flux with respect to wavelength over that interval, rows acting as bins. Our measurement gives 7.4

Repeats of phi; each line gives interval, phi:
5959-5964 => 6.0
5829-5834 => 6.3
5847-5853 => 7.3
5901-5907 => 6.7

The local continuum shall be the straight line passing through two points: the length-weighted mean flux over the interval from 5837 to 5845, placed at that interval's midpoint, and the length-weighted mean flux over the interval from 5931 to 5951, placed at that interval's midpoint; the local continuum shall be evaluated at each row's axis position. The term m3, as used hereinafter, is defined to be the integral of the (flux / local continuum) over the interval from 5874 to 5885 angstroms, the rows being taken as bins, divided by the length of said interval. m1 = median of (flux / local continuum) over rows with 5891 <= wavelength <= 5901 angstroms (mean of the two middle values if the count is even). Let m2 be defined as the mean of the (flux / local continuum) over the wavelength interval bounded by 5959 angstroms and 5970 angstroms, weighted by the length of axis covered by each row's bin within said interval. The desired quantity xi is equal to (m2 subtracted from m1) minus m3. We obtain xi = -1.205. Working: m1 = 0.77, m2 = 1.03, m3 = 0.943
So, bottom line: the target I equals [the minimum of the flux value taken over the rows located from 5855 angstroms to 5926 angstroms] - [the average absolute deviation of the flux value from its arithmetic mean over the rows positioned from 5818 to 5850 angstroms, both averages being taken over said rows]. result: 0.88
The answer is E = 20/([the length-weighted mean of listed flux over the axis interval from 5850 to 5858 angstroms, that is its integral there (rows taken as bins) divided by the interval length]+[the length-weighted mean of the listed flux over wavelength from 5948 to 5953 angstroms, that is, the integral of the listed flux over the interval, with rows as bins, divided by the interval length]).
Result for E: 8.4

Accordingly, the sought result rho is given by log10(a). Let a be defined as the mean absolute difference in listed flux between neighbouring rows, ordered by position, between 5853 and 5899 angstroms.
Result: -1.6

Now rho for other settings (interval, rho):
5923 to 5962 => -2.1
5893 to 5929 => -1.6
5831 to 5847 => -1.7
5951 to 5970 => -2.1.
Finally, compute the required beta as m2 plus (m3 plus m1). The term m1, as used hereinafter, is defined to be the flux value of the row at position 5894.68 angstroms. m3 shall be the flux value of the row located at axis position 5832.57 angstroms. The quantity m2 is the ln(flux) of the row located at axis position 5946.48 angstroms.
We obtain 2.35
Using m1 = 0.906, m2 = 0.18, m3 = 1.26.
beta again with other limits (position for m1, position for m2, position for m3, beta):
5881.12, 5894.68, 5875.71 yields 2.23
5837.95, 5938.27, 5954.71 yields 2.57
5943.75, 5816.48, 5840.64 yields 2.69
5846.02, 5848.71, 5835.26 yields 2.63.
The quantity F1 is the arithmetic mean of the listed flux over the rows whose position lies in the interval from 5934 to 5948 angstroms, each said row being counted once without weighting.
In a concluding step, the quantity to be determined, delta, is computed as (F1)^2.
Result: 1.397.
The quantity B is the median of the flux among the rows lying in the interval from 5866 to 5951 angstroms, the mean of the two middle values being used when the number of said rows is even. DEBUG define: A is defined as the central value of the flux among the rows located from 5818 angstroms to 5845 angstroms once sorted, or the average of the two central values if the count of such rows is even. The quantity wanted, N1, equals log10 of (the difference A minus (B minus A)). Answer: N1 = 0.12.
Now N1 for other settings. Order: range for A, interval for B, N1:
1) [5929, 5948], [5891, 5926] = 0.09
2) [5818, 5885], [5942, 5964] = 0.08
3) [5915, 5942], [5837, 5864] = 0.07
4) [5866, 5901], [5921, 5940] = -0.01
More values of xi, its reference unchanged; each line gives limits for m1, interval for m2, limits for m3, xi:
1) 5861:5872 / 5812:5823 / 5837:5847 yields -1.033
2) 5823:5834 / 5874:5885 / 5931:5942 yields -0.929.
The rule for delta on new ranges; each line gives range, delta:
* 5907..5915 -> 1.369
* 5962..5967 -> 1.464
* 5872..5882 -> 1.375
